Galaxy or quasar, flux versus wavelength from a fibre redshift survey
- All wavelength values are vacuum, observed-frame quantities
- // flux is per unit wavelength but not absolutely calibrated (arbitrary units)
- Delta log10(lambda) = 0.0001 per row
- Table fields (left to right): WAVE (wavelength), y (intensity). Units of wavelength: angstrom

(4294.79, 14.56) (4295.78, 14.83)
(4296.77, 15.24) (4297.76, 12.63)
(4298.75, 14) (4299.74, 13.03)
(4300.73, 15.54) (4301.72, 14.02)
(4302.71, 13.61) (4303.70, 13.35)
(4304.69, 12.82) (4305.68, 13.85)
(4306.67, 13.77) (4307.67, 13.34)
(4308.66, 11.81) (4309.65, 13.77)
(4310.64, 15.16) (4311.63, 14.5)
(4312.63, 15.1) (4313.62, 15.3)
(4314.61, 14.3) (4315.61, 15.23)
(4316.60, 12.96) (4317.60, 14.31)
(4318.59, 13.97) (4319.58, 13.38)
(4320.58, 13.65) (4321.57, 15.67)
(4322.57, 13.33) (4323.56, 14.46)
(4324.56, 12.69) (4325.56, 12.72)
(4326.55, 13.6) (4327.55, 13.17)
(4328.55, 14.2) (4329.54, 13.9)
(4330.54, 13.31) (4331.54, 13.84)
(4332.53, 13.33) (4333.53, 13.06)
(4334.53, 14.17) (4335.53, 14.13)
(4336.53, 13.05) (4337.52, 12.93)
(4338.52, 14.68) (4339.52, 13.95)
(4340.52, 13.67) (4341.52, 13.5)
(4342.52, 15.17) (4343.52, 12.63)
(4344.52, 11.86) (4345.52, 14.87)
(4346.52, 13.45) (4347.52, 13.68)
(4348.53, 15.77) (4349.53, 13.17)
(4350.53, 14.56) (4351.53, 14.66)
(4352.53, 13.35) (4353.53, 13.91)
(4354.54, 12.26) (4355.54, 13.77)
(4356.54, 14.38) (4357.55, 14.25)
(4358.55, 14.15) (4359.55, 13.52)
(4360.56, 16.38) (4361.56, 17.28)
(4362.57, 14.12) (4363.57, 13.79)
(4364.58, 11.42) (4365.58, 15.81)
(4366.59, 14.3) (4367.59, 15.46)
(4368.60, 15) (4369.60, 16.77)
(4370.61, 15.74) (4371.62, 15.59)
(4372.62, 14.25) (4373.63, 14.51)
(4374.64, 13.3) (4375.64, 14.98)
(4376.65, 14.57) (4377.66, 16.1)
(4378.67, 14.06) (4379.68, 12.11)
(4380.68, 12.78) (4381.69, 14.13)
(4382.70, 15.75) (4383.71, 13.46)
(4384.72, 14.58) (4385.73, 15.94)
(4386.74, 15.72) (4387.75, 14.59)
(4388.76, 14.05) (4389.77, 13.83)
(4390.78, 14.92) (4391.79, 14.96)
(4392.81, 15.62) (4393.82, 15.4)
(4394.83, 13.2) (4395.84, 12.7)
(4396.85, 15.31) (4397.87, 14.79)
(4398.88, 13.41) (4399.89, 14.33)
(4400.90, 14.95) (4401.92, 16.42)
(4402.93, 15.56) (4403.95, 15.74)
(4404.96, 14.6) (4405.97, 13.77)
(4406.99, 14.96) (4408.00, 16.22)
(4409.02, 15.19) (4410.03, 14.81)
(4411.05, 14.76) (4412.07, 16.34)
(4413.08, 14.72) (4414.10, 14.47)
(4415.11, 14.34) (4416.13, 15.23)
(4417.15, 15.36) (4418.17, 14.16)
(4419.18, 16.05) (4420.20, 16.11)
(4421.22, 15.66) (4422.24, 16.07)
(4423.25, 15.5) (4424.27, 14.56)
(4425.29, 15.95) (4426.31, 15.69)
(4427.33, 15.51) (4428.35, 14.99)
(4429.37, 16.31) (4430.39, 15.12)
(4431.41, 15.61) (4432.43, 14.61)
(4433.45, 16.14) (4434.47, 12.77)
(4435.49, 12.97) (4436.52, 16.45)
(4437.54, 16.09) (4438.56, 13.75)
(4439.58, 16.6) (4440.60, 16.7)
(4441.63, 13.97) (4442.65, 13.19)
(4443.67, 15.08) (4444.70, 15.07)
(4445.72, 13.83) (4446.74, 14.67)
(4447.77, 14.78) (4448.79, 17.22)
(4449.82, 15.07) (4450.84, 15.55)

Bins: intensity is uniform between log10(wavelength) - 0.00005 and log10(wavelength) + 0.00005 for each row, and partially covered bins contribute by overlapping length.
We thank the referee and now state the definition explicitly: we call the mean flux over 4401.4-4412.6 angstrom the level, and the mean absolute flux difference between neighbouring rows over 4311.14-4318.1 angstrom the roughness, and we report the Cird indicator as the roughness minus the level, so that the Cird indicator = -14.2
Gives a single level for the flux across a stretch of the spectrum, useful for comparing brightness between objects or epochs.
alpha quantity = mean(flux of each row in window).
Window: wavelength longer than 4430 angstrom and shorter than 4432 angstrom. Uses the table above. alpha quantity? 15.4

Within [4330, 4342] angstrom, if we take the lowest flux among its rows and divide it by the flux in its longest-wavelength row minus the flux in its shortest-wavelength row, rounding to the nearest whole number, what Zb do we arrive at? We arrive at 68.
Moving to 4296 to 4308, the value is -7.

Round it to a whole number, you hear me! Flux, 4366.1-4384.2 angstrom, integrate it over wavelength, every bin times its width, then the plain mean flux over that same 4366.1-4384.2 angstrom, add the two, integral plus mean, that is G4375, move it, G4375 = 279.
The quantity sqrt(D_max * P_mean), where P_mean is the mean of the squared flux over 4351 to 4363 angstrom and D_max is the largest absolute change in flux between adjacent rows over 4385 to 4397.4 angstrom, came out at 23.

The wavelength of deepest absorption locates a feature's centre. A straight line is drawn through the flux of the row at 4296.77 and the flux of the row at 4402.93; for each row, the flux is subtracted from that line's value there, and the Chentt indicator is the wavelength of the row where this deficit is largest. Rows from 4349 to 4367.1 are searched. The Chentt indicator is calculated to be 4364.58 angstrom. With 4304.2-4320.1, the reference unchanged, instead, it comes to 4308.66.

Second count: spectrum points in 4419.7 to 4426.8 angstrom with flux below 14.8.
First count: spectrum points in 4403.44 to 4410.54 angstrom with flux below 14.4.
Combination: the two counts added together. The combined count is 2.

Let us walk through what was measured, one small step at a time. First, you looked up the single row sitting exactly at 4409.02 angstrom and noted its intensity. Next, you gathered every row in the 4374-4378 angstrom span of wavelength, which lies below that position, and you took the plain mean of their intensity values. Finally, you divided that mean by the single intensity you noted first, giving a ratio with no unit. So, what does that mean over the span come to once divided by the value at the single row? 0.97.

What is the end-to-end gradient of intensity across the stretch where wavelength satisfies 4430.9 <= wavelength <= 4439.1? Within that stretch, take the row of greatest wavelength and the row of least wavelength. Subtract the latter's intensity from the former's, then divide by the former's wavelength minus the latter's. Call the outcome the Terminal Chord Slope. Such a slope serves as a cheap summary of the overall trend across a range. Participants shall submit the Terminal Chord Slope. -0.26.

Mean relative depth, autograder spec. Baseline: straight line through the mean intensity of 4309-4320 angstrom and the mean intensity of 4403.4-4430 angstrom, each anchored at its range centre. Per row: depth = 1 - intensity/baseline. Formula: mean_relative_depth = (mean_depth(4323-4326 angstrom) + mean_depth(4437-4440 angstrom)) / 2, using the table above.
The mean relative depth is 0.040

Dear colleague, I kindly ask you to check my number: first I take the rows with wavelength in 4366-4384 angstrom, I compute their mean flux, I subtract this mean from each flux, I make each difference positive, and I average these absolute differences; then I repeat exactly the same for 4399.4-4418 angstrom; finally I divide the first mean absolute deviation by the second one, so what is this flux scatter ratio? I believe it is 1.6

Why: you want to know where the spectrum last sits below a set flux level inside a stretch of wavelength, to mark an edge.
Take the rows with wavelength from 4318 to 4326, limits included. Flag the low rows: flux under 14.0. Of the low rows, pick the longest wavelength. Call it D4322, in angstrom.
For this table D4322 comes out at 4325.56 angstrom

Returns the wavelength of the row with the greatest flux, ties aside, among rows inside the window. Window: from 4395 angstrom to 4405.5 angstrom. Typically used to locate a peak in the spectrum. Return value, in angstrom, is 4401.92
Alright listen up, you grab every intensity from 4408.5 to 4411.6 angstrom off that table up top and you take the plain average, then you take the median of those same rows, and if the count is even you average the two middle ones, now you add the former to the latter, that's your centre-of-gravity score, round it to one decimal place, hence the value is 29.7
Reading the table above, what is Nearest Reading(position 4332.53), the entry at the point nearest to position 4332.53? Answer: 13.33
